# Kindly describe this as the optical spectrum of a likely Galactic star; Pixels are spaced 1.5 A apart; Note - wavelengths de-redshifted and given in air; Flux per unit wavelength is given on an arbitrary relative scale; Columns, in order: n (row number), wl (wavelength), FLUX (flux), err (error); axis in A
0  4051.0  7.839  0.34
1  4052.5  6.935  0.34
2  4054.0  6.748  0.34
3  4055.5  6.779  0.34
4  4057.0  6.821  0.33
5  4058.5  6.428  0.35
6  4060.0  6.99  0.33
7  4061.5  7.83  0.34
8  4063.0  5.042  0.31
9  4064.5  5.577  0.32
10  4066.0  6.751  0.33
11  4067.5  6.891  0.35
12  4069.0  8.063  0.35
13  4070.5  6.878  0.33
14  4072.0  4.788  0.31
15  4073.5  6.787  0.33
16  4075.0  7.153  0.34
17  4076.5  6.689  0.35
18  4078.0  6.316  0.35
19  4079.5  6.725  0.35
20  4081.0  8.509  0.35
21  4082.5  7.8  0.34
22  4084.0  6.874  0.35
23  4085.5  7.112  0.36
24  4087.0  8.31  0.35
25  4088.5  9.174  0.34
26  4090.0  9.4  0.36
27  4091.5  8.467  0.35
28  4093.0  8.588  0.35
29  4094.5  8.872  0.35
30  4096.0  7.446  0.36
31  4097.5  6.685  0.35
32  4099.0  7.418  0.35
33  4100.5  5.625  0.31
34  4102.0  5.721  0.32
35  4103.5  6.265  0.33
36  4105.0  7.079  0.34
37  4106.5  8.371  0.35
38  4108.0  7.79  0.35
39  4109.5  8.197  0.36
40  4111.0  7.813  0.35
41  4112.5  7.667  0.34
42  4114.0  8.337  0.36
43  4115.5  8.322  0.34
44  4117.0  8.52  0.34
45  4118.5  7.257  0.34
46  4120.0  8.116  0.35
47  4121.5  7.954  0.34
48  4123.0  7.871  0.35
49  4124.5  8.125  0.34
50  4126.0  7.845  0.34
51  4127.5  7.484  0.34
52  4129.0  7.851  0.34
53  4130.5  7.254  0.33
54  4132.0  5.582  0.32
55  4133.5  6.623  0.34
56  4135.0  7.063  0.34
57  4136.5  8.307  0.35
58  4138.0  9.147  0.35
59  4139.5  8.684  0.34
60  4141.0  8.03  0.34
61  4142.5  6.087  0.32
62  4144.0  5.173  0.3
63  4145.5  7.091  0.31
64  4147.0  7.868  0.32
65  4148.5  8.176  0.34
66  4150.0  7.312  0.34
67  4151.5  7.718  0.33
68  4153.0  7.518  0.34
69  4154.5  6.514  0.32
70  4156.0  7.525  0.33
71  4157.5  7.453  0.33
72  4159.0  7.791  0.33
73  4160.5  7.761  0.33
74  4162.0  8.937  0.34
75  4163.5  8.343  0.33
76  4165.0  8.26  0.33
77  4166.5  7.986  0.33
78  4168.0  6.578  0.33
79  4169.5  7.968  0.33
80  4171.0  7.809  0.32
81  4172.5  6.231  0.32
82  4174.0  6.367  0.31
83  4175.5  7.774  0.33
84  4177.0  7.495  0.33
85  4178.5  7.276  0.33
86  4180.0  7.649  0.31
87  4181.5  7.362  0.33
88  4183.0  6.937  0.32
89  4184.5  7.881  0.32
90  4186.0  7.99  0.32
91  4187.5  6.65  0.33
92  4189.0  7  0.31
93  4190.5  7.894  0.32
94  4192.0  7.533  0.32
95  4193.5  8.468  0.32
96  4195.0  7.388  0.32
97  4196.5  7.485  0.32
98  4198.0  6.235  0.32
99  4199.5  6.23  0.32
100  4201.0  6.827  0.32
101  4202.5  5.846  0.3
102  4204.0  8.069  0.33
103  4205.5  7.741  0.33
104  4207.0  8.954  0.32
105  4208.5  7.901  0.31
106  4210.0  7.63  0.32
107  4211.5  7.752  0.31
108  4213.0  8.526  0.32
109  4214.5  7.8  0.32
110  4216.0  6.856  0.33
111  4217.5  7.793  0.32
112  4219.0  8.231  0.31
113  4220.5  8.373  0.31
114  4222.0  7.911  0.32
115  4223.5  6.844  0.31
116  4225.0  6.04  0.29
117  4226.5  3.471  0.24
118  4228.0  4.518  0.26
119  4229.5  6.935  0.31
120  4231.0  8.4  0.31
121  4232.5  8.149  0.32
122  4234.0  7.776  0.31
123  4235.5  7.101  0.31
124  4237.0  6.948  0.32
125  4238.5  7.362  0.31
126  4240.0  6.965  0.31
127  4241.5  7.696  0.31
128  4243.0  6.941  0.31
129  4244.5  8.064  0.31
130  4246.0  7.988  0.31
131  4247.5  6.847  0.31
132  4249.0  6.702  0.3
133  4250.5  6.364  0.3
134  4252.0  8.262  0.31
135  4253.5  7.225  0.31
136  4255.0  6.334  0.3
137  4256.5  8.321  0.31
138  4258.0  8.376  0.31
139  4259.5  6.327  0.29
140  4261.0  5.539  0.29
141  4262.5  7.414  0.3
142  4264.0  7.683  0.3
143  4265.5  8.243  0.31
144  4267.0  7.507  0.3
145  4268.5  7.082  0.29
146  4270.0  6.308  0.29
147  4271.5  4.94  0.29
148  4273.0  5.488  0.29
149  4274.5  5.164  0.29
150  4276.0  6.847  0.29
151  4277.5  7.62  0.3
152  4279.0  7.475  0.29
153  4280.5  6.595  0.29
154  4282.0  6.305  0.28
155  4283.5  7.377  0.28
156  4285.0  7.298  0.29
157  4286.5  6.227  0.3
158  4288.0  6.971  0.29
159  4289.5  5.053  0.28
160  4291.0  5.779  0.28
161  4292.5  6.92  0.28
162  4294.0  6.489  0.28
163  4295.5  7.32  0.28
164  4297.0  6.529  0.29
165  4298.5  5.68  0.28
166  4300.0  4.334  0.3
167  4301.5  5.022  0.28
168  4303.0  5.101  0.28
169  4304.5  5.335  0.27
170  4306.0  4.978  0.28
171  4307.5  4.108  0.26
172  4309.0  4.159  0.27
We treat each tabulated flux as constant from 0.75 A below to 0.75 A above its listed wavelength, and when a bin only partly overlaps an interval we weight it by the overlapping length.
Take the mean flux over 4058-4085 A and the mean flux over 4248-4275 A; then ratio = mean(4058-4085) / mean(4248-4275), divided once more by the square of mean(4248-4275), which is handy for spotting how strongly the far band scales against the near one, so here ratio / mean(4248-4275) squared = 0.021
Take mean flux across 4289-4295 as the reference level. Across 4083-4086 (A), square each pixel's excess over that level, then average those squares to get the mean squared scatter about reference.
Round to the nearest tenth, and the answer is 0.9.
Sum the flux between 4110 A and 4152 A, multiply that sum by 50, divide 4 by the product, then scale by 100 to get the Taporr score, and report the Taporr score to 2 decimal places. 0.04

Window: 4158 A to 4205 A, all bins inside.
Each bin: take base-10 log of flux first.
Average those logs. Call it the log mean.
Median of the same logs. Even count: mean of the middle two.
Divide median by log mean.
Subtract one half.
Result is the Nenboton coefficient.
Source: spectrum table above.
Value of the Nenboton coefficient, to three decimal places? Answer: 0.510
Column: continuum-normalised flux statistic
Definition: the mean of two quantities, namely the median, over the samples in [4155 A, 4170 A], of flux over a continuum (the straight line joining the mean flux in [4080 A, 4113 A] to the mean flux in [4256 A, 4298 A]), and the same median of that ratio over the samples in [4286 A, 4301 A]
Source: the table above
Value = 1.01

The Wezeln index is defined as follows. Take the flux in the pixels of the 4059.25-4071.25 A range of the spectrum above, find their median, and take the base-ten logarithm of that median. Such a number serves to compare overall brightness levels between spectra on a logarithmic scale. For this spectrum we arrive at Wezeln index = 0.84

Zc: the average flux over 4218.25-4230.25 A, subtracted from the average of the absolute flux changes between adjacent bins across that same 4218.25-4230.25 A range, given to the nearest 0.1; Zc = -5.3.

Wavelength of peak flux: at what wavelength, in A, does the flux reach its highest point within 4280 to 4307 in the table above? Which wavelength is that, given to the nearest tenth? 4283.5 A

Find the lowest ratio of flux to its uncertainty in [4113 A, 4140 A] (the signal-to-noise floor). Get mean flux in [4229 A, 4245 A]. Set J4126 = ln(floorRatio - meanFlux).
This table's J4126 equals 2.30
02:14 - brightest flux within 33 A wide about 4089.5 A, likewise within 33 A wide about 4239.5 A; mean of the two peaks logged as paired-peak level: 8.9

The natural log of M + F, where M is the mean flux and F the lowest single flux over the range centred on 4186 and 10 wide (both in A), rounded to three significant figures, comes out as 2.64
